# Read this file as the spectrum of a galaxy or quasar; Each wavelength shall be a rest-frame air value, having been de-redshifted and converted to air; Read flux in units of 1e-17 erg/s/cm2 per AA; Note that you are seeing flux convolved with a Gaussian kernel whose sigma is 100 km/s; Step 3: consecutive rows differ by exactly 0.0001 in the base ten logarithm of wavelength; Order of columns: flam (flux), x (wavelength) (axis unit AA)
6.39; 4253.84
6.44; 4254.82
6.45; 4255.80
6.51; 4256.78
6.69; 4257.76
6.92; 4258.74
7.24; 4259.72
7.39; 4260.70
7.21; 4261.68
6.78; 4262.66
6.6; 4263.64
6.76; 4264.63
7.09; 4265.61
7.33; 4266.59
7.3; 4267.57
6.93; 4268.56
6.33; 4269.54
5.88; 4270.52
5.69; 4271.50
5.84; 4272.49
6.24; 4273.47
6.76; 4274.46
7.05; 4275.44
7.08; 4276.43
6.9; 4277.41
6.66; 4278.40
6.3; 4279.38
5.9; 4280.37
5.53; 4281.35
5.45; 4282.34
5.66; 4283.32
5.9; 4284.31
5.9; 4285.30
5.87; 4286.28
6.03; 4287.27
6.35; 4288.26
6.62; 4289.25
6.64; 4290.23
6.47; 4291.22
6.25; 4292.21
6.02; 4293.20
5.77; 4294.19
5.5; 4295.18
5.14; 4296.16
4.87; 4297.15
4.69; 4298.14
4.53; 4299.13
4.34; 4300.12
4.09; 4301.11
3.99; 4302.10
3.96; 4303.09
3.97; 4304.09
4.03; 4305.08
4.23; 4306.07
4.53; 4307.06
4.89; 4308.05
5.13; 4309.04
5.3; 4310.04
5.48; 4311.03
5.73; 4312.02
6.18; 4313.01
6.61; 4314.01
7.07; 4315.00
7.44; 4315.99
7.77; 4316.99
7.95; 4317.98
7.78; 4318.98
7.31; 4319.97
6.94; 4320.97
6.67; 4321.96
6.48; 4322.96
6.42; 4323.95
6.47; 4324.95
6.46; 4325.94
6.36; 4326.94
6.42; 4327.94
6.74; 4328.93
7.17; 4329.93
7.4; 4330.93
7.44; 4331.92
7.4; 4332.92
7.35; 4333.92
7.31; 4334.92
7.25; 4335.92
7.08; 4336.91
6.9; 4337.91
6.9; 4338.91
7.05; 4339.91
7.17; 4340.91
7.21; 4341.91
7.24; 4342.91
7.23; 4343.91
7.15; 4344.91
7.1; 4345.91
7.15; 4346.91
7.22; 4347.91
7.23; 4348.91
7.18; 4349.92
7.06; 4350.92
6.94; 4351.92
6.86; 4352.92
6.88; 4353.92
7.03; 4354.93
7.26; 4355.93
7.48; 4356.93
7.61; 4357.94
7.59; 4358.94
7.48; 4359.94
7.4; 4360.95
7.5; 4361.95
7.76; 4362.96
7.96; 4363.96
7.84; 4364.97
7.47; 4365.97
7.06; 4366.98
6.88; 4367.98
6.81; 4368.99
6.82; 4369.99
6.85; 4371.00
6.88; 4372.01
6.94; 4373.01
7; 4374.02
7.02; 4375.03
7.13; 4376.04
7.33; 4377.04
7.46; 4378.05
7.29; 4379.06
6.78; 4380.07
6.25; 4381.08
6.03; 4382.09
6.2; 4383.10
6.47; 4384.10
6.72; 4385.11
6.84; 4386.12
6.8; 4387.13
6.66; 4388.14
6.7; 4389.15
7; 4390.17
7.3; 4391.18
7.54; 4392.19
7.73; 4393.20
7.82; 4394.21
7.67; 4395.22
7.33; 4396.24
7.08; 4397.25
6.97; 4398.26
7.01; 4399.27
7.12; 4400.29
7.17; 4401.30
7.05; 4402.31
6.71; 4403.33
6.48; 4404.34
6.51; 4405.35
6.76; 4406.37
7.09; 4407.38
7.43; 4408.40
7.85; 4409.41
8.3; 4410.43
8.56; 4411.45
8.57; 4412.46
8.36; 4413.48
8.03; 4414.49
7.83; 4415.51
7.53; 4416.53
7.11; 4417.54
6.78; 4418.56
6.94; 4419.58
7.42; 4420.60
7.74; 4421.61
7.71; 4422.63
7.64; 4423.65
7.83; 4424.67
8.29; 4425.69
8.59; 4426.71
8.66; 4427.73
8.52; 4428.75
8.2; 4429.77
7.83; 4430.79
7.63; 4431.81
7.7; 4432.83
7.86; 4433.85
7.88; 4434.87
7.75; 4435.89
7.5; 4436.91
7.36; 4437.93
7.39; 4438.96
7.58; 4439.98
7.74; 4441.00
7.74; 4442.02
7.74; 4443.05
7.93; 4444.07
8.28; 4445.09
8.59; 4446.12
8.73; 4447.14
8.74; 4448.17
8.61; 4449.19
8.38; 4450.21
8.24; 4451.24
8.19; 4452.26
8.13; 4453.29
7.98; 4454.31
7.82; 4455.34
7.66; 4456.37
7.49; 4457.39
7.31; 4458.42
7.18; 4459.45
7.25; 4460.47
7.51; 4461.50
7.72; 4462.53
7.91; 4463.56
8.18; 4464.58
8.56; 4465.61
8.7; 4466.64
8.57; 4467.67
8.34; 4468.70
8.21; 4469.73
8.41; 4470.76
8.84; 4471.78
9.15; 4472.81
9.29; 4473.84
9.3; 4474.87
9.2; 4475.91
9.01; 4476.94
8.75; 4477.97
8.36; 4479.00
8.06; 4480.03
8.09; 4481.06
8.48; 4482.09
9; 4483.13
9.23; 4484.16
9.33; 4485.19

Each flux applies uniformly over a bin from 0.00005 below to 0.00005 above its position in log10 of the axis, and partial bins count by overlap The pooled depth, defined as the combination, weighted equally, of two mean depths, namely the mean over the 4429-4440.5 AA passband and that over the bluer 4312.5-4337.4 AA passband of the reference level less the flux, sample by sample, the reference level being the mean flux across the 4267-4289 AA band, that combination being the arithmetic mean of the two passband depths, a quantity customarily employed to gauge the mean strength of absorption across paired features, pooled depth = -1.1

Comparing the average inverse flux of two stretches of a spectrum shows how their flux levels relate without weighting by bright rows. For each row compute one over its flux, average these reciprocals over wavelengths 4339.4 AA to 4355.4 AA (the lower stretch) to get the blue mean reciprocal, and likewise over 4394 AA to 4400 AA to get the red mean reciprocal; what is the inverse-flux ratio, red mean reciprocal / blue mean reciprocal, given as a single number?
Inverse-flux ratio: 1.0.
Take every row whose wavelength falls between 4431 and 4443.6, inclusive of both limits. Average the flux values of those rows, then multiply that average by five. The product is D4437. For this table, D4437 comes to 38.3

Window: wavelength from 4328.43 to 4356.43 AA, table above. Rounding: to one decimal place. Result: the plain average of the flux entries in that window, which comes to 7.1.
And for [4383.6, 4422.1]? 7.3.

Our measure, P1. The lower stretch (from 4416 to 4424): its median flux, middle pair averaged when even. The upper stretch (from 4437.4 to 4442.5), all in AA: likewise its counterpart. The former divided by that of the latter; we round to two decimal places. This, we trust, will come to 0.99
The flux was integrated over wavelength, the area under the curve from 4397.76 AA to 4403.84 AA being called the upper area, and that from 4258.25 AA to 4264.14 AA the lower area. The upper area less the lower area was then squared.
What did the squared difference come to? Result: 2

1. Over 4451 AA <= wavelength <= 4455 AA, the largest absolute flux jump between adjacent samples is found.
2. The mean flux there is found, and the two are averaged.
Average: 4.1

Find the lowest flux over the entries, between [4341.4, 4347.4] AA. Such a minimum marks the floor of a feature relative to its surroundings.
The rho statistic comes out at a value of 7.1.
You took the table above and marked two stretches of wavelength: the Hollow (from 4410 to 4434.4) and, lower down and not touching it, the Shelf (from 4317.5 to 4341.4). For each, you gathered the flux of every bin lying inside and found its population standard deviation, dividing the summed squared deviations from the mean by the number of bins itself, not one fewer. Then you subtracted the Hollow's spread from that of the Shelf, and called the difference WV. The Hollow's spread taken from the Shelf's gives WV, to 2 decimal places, -0.08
